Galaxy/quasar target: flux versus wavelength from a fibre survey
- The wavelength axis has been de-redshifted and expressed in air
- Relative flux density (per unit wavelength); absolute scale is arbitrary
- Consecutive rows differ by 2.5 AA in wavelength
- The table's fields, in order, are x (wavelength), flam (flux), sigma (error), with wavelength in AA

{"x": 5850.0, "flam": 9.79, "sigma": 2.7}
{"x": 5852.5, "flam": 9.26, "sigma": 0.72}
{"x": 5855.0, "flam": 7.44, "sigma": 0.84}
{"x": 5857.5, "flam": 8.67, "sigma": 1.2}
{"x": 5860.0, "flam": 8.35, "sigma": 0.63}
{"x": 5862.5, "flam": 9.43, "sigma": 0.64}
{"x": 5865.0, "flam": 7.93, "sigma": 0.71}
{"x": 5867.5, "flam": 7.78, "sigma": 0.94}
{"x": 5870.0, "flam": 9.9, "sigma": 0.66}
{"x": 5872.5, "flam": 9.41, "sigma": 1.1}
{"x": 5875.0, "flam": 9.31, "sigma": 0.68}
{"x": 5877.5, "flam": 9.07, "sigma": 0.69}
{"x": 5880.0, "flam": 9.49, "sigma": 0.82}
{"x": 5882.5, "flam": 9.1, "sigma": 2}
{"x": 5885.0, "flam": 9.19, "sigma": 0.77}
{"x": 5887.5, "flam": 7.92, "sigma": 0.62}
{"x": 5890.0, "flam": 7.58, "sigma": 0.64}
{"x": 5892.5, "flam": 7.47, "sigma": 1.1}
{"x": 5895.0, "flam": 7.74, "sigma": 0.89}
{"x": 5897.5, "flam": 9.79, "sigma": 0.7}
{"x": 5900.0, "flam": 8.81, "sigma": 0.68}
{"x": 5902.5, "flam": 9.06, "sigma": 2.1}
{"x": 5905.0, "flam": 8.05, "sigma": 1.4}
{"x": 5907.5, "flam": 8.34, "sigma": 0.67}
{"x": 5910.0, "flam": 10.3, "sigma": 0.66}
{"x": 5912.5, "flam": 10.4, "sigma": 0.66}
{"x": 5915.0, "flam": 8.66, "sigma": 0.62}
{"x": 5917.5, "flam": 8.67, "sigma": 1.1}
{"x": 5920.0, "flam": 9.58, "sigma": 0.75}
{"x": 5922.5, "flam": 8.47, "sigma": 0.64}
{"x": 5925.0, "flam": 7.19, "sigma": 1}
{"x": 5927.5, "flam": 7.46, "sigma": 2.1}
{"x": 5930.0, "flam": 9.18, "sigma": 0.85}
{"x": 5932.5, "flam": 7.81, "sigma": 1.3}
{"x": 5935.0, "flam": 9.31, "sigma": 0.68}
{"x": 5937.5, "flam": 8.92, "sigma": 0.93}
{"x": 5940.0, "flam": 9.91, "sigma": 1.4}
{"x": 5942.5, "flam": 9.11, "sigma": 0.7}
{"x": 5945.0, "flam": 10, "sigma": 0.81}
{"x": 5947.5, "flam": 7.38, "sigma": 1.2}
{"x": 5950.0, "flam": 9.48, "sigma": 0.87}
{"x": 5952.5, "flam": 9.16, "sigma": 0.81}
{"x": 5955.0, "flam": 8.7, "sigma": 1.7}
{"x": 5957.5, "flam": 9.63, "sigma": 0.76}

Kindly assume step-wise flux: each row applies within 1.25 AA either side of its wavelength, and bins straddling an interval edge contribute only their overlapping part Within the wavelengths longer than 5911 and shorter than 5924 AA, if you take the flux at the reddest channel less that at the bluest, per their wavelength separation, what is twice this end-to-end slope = -0.39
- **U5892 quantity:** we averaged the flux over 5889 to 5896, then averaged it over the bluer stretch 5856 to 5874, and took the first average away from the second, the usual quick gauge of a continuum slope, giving 1.18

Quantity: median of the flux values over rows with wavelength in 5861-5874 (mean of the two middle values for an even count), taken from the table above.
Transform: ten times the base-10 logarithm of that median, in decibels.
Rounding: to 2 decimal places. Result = 9.74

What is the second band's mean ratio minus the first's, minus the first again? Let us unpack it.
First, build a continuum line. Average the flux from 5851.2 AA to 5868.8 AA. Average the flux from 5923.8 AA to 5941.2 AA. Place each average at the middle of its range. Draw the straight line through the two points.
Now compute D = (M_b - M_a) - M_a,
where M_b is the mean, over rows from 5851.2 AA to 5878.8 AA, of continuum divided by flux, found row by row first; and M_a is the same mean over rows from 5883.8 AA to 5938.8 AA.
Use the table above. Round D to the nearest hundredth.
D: -1.02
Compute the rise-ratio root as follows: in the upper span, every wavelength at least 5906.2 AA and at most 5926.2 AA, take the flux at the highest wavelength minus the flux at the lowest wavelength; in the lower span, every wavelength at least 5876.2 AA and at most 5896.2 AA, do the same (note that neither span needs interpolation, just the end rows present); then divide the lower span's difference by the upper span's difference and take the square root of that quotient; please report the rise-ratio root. 1.1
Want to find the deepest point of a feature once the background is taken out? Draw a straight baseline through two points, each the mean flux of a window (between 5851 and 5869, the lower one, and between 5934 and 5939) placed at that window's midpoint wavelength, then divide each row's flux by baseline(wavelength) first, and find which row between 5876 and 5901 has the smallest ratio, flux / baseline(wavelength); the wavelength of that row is 5892.5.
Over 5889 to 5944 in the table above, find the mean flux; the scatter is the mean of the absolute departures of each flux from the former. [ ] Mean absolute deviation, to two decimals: 0.77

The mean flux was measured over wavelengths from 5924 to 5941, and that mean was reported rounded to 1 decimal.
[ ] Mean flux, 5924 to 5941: 8.5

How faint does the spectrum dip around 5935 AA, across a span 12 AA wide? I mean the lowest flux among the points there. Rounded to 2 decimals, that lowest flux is 7.81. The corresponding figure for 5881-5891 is 7.58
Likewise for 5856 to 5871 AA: 7.78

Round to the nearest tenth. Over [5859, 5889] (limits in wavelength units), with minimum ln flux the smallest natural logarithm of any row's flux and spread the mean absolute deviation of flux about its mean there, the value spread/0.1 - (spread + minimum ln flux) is 3.4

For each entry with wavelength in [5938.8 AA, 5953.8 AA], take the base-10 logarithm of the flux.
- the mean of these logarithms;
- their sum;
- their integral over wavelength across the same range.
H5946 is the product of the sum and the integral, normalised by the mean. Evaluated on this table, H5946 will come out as 86.4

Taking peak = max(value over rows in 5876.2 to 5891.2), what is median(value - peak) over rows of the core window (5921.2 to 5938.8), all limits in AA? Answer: -1.0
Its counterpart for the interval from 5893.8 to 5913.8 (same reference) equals -0.6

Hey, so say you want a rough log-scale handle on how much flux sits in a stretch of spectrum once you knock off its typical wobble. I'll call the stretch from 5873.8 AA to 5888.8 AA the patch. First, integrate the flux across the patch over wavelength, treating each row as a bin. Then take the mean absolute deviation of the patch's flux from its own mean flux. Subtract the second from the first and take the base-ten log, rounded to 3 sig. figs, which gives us 2.13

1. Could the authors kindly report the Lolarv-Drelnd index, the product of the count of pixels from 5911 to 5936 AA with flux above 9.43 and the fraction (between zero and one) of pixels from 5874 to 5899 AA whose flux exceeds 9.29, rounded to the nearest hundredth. 0.60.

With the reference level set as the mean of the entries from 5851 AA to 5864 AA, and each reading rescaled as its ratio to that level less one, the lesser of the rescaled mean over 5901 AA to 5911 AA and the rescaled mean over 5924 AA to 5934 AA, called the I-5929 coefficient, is -0.08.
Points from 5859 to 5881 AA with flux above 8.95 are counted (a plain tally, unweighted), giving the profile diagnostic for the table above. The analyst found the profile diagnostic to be 6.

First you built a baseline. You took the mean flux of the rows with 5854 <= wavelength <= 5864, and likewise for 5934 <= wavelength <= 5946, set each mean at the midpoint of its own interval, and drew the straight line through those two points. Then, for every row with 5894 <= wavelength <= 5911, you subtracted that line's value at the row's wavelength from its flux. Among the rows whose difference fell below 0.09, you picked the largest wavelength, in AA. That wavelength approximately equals 5907.5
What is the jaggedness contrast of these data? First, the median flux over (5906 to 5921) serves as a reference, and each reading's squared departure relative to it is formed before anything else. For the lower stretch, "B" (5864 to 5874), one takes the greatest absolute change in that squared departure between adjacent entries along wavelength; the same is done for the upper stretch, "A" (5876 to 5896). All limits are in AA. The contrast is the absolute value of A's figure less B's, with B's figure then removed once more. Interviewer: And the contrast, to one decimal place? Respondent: -1.0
